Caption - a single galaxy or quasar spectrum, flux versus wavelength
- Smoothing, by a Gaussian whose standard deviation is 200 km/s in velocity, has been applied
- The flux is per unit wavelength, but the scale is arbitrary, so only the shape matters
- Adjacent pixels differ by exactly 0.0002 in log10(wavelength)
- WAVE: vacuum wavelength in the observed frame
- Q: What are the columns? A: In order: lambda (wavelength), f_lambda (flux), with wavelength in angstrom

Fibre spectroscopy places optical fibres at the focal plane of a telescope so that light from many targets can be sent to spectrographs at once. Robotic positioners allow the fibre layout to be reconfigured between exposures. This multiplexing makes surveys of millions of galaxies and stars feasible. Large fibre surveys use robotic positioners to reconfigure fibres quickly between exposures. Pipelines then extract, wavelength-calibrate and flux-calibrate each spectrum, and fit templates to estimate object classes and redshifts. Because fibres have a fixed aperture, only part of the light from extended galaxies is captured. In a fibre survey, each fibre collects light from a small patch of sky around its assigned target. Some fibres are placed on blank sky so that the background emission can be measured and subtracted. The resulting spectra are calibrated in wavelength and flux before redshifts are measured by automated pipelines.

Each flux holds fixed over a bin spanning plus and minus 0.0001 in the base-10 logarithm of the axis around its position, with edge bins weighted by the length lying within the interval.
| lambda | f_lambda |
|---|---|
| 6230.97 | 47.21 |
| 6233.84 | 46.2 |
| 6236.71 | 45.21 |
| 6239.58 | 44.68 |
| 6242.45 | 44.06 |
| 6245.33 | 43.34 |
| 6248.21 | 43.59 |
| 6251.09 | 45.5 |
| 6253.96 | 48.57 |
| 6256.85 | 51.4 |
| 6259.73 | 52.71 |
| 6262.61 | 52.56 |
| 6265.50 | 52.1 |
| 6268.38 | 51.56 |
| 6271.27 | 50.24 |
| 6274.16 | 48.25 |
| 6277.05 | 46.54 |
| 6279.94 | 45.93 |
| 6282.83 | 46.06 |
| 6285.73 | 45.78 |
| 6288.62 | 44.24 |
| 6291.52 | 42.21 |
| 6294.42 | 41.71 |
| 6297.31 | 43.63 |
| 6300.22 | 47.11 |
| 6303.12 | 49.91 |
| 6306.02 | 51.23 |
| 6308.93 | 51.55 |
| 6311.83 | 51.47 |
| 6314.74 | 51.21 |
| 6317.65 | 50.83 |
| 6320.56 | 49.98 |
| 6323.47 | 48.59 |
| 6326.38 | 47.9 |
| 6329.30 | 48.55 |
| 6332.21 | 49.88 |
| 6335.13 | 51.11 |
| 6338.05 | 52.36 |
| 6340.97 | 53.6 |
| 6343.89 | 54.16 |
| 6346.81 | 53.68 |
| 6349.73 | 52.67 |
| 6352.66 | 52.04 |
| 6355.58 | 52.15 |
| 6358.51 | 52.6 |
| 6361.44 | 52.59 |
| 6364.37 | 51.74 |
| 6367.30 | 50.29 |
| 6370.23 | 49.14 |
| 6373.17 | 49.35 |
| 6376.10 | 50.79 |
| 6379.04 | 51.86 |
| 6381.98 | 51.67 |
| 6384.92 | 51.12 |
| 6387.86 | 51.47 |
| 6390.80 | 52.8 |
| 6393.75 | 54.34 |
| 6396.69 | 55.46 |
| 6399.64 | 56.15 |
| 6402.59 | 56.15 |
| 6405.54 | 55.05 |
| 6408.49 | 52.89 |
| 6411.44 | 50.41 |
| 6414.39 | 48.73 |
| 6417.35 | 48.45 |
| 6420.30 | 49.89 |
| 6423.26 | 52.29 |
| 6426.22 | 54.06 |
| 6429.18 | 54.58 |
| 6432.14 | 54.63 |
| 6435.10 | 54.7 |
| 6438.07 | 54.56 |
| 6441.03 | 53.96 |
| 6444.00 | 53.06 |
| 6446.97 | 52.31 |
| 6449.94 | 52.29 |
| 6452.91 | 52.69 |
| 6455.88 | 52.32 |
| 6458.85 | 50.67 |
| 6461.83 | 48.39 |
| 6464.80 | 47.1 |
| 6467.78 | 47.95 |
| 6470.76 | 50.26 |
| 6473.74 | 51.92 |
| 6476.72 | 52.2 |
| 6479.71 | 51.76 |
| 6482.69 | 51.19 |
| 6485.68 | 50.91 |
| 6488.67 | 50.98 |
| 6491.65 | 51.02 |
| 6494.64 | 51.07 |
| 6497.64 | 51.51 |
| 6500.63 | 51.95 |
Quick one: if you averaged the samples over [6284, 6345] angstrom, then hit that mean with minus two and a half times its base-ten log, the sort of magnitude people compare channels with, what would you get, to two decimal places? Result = -4.22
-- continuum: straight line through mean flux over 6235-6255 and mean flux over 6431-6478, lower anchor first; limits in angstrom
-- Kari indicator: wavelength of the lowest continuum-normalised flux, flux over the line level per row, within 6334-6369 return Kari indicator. 6367.30 angstrom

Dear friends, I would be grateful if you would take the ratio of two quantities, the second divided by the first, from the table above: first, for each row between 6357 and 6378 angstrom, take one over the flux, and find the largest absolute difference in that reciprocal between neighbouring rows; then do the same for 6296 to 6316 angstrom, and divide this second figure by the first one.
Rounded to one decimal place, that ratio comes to 2.9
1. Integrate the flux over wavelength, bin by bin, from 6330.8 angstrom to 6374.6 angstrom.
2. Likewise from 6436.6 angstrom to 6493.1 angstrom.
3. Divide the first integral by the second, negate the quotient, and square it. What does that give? 0.61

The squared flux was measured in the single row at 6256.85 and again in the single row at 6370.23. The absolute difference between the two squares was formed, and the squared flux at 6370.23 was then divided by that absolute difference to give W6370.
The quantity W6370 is 11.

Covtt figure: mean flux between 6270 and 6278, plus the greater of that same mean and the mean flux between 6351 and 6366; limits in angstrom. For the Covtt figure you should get 101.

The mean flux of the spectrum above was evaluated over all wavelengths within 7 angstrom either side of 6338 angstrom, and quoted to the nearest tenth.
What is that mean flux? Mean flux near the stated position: 52.2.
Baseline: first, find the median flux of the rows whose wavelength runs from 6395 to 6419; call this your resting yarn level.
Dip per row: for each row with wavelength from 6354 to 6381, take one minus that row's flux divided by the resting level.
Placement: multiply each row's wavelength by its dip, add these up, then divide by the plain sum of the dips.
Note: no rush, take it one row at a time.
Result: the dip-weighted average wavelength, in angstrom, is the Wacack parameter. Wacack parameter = 6369.1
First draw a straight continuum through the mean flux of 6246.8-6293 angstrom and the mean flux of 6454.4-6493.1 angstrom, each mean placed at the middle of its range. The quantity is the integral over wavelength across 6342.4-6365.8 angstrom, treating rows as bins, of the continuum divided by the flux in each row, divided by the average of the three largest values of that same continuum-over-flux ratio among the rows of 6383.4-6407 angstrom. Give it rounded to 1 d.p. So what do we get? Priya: 22.8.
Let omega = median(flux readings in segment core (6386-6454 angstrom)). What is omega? 53.1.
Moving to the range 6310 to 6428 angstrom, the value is 51.7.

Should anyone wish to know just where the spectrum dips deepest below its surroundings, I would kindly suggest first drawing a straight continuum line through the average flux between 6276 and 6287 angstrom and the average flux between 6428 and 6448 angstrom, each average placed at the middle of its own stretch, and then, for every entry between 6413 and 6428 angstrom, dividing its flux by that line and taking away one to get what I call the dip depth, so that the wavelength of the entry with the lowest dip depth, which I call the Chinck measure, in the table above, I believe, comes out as 6417.35 angstrom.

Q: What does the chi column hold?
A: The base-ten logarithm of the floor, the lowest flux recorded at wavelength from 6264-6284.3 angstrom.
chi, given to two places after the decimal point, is 1.66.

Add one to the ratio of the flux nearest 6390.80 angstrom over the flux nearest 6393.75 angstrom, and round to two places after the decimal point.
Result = 1.97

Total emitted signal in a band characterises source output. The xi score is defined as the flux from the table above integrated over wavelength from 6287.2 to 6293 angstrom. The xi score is 250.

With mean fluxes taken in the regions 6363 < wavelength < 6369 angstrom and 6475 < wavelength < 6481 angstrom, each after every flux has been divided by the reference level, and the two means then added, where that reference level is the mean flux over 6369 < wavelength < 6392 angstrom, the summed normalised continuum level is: 2.02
